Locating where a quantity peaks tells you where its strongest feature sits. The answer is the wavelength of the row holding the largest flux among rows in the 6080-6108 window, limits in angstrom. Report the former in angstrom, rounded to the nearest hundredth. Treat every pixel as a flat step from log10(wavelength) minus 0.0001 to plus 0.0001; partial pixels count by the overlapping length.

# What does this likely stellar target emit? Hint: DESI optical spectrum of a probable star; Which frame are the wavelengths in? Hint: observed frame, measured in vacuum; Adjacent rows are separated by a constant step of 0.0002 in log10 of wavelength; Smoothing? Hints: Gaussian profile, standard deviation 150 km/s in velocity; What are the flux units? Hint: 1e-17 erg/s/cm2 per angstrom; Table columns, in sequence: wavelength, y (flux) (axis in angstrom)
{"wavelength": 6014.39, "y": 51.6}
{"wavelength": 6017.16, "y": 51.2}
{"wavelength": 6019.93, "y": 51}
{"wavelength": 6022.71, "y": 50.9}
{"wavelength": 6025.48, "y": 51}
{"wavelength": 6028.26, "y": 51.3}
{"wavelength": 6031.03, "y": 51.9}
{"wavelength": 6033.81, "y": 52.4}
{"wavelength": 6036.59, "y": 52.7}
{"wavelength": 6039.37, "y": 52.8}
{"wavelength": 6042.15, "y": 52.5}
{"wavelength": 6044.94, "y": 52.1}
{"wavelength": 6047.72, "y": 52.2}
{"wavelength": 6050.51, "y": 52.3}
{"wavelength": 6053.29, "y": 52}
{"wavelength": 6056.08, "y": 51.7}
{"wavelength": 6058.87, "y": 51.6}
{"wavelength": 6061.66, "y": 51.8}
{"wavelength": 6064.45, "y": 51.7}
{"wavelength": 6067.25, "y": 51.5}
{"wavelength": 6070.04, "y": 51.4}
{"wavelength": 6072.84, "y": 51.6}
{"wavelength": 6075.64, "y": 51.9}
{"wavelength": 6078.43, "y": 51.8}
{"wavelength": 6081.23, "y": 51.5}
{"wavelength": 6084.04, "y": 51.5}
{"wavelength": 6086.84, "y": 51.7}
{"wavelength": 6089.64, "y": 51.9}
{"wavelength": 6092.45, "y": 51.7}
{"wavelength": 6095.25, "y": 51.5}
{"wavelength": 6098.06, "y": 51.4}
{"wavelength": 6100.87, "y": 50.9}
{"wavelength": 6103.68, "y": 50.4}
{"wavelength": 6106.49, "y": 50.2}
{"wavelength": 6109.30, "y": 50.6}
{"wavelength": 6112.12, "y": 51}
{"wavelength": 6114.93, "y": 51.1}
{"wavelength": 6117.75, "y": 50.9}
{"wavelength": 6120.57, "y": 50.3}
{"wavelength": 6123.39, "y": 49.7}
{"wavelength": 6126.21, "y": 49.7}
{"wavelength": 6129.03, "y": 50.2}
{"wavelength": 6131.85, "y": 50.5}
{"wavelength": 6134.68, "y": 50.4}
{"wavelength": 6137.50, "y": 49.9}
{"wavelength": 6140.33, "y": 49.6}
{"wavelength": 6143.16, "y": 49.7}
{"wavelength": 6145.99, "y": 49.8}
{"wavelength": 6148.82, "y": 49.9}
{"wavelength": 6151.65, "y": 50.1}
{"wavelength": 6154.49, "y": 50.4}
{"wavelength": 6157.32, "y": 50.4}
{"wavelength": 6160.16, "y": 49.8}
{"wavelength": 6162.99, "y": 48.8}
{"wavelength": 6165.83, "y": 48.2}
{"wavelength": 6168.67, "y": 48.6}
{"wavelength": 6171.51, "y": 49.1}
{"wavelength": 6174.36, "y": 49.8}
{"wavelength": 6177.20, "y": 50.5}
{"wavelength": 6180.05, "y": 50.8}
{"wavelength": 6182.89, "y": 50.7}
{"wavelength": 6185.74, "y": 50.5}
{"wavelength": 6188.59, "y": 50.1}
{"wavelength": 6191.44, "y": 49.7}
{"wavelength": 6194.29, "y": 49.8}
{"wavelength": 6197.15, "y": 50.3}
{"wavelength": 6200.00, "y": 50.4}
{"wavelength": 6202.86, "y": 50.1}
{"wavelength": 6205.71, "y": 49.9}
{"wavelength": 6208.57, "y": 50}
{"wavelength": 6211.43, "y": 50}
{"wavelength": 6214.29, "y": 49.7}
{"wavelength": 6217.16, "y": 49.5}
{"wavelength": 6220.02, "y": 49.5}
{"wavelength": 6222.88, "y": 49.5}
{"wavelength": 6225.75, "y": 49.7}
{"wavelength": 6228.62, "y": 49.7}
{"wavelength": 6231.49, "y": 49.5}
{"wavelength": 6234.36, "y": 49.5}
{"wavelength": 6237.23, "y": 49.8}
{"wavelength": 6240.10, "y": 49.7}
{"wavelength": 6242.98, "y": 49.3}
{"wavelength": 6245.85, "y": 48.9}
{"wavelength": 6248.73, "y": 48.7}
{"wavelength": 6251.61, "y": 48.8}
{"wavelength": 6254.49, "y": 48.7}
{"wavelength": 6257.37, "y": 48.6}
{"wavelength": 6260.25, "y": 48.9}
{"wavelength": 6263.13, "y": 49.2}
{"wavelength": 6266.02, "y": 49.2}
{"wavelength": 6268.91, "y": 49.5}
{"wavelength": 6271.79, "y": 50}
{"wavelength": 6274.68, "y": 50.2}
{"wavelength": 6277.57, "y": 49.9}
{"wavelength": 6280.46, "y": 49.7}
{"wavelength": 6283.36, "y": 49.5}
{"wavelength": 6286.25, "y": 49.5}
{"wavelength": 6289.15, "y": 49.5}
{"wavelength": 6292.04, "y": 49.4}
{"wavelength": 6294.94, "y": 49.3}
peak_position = 6089.64 angstrom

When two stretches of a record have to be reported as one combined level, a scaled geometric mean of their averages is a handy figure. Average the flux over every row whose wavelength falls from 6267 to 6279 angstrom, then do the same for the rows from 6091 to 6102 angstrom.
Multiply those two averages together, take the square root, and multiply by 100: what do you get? 5063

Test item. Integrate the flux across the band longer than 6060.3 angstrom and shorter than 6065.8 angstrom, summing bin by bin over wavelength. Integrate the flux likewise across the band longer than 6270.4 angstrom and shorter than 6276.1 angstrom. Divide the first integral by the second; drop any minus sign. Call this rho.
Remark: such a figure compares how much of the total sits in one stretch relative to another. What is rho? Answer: 1.00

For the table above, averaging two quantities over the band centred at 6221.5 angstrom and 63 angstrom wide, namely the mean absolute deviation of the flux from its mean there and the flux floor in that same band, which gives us 24.5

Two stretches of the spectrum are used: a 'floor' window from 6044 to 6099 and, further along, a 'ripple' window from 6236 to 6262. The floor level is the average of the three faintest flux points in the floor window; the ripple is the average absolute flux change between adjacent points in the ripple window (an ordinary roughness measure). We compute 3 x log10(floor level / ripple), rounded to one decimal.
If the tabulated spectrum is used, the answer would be 7.2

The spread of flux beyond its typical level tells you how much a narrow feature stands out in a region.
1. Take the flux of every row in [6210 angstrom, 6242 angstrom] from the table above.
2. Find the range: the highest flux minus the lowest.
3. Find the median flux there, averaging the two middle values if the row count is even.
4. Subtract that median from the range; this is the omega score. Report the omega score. -49.2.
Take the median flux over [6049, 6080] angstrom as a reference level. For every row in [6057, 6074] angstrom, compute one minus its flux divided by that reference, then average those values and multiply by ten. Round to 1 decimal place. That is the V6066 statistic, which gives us 0.0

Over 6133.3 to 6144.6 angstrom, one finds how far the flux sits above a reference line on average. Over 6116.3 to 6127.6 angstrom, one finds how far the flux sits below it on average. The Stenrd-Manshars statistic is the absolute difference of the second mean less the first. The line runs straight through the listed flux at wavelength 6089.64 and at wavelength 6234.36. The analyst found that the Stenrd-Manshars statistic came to 2.4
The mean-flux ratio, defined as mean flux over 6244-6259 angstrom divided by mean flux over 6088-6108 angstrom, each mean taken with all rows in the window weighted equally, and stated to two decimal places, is 0.95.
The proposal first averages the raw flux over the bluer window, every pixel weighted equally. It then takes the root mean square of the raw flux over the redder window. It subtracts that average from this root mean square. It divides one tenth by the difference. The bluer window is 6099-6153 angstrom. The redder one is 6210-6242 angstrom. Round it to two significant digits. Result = -0.16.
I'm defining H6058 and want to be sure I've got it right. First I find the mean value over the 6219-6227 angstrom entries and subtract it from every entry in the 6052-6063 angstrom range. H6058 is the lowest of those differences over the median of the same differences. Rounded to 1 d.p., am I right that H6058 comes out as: 0.9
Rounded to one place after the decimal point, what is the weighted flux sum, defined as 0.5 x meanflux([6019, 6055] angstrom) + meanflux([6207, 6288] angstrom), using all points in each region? 75.4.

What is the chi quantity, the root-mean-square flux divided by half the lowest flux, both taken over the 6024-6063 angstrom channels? 2.04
